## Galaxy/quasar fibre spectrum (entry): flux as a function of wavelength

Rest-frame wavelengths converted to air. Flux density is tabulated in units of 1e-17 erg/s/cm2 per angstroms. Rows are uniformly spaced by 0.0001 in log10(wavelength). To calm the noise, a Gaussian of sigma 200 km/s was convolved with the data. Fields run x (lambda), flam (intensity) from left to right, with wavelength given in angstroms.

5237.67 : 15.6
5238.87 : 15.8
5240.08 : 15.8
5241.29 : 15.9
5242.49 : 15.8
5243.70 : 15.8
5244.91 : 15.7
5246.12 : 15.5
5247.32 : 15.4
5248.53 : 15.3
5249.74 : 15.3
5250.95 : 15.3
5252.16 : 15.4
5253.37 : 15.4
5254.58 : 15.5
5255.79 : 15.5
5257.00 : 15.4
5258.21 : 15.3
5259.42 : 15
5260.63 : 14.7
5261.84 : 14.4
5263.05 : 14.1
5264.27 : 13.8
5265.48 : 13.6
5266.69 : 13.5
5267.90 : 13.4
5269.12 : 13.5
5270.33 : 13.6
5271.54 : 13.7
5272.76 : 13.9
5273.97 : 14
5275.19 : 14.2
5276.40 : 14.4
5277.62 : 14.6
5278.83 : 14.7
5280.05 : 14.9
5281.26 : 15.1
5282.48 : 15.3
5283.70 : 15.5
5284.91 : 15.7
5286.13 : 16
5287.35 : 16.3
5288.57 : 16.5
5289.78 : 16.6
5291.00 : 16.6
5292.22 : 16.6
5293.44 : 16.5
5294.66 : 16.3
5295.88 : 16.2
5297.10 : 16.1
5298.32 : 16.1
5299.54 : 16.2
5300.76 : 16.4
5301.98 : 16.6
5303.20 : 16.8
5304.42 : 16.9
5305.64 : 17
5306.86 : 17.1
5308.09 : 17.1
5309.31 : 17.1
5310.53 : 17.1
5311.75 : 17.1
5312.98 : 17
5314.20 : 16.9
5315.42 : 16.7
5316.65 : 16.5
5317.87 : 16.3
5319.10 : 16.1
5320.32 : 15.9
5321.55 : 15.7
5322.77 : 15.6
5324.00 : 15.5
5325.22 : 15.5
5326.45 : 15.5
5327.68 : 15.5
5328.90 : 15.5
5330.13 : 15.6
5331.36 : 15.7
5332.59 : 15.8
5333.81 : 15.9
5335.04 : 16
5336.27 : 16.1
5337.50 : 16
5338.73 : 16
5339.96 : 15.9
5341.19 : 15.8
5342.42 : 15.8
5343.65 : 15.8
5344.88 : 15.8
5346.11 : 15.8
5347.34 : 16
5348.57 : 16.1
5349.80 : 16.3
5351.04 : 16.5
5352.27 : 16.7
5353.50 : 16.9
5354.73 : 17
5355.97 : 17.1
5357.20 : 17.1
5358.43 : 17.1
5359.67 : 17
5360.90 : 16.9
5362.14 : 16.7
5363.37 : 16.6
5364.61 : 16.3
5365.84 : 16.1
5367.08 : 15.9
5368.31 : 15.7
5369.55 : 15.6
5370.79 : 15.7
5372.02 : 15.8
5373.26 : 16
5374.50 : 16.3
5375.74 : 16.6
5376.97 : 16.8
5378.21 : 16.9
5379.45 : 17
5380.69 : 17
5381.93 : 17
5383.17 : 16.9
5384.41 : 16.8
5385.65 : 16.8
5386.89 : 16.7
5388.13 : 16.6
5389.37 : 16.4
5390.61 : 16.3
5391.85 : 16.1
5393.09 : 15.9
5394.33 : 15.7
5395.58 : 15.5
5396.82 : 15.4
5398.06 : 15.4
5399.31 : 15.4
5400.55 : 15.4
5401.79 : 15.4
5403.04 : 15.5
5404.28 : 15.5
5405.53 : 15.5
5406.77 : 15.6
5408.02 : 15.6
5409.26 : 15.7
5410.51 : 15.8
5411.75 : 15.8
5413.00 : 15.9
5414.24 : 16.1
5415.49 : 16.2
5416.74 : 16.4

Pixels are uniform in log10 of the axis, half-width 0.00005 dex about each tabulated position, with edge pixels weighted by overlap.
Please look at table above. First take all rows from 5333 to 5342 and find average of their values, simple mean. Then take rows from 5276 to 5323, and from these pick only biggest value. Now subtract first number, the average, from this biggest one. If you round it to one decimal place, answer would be 1.1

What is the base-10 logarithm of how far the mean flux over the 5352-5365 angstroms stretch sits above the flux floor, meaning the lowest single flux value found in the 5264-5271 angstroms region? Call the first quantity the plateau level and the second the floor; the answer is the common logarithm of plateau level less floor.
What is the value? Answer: 0.5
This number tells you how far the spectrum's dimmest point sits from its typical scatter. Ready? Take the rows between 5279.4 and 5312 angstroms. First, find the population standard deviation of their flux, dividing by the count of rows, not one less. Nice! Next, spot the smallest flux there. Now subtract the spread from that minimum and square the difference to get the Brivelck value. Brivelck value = 204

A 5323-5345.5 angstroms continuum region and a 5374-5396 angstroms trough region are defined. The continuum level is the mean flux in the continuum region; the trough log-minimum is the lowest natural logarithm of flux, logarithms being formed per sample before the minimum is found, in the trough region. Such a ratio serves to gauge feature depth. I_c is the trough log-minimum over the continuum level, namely 0.174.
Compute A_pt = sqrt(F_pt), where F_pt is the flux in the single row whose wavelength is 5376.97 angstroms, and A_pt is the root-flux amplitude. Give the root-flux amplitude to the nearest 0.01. 4.10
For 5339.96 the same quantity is 3.99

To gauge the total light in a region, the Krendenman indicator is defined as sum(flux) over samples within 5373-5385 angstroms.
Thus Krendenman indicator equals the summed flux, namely 167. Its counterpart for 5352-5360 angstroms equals 119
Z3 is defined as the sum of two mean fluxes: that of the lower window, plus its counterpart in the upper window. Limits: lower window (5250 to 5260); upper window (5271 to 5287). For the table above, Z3 30.1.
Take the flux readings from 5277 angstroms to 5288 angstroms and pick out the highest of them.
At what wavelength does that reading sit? 5287.35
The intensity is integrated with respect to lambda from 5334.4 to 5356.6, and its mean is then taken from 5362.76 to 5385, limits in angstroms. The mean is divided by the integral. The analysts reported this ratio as 0.046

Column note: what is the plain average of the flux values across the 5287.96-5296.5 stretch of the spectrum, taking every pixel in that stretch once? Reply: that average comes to 16.5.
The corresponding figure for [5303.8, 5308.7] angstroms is 17.0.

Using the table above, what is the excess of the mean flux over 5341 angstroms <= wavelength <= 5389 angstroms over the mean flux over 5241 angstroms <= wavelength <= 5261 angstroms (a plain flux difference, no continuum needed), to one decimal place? 1.0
